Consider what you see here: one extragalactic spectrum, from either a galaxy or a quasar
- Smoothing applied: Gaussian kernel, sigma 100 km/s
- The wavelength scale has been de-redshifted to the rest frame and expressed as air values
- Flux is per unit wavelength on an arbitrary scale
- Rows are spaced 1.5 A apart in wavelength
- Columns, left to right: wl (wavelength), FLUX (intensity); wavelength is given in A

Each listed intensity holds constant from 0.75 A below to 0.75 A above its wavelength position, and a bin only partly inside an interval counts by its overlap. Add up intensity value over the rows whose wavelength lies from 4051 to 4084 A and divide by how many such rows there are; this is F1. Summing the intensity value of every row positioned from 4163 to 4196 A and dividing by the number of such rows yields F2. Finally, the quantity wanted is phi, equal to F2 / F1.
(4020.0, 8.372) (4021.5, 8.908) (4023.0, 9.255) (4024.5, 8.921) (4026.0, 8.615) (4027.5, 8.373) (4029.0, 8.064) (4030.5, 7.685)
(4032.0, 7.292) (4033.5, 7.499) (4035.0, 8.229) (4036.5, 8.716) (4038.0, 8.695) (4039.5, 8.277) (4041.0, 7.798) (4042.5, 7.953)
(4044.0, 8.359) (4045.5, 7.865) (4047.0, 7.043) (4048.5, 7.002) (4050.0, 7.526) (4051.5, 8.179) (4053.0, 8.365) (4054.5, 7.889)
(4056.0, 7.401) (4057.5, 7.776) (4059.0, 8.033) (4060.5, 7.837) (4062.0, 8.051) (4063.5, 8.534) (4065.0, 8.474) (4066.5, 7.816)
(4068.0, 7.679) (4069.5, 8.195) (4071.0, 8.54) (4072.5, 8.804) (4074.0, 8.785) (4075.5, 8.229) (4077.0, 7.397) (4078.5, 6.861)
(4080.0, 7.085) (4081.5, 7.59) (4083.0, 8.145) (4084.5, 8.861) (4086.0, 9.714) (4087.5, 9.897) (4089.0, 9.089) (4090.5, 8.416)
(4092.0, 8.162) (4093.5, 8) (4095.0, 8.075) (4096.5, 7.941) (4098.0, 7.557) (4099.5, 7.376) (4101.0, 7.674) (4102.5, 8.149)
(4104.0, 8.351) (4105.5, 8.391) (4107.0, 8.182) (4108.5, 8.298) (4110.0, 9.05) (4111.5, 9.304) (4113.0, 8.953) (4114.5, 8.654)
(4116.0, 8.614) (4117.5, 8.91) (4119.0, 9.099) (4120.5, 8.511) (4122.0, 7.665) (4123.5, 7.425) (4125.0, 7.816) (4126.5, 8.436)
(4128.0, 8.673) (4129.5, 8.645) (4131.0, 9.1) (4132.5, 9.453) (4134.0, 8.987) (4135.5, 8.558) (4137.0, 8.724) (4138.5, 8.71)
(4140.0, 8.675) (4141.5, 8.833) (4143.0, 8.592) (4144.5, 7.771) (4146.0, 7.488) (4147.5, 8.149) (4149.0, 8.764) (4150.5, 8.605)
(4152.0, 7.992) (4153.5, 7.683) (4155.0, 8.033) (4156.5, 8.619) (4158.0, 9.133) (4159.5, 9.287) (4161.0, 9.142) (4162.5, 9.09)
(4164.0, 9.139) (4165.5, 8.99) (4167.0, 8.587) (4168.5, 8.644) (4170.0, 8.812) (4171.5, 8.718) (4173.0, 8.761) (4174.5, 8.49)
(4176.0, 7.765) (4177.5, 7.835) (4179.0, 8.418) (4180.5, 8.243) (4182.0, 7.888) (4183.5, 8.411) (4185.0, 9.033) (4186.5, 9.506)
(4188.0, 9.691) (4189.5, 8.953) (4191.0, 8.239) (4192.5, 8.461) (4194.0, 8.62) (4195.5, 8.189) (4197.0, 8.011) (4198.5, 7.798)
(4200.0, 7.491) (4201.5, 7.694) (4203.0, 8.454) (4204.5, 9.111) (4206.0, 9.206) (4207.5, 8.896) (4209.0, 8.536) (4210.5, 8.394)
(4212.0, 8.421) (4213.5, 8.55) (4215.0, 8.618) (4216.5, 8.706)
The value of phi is 1.08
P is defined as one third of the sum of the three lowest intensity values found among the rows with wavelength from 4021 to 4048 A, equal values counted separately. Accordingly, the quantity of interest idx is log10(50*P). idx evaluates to 2.56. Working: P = 7.28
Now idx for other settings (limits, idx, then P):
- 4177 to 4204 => 2.58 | 7.66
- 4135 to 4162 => 2.58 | 7.65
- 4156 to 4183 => 2.59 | 7.83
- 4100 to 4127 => 2.58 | 7.59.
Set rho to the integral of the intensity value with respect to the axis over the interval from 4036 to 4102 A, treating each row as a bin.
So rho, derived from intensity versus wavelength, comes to 533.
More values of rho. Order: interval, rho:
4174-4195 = 179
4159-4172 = 116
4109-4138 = 251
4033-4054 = 167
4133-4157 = 201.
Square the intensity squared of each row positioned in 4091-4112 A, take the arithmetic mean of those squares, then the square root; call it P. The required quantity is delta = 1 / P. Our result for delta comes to 0.0148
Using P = 68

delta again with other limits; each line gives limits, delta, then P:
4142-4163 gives 0.0138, 72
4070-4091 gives 0.0138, 73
